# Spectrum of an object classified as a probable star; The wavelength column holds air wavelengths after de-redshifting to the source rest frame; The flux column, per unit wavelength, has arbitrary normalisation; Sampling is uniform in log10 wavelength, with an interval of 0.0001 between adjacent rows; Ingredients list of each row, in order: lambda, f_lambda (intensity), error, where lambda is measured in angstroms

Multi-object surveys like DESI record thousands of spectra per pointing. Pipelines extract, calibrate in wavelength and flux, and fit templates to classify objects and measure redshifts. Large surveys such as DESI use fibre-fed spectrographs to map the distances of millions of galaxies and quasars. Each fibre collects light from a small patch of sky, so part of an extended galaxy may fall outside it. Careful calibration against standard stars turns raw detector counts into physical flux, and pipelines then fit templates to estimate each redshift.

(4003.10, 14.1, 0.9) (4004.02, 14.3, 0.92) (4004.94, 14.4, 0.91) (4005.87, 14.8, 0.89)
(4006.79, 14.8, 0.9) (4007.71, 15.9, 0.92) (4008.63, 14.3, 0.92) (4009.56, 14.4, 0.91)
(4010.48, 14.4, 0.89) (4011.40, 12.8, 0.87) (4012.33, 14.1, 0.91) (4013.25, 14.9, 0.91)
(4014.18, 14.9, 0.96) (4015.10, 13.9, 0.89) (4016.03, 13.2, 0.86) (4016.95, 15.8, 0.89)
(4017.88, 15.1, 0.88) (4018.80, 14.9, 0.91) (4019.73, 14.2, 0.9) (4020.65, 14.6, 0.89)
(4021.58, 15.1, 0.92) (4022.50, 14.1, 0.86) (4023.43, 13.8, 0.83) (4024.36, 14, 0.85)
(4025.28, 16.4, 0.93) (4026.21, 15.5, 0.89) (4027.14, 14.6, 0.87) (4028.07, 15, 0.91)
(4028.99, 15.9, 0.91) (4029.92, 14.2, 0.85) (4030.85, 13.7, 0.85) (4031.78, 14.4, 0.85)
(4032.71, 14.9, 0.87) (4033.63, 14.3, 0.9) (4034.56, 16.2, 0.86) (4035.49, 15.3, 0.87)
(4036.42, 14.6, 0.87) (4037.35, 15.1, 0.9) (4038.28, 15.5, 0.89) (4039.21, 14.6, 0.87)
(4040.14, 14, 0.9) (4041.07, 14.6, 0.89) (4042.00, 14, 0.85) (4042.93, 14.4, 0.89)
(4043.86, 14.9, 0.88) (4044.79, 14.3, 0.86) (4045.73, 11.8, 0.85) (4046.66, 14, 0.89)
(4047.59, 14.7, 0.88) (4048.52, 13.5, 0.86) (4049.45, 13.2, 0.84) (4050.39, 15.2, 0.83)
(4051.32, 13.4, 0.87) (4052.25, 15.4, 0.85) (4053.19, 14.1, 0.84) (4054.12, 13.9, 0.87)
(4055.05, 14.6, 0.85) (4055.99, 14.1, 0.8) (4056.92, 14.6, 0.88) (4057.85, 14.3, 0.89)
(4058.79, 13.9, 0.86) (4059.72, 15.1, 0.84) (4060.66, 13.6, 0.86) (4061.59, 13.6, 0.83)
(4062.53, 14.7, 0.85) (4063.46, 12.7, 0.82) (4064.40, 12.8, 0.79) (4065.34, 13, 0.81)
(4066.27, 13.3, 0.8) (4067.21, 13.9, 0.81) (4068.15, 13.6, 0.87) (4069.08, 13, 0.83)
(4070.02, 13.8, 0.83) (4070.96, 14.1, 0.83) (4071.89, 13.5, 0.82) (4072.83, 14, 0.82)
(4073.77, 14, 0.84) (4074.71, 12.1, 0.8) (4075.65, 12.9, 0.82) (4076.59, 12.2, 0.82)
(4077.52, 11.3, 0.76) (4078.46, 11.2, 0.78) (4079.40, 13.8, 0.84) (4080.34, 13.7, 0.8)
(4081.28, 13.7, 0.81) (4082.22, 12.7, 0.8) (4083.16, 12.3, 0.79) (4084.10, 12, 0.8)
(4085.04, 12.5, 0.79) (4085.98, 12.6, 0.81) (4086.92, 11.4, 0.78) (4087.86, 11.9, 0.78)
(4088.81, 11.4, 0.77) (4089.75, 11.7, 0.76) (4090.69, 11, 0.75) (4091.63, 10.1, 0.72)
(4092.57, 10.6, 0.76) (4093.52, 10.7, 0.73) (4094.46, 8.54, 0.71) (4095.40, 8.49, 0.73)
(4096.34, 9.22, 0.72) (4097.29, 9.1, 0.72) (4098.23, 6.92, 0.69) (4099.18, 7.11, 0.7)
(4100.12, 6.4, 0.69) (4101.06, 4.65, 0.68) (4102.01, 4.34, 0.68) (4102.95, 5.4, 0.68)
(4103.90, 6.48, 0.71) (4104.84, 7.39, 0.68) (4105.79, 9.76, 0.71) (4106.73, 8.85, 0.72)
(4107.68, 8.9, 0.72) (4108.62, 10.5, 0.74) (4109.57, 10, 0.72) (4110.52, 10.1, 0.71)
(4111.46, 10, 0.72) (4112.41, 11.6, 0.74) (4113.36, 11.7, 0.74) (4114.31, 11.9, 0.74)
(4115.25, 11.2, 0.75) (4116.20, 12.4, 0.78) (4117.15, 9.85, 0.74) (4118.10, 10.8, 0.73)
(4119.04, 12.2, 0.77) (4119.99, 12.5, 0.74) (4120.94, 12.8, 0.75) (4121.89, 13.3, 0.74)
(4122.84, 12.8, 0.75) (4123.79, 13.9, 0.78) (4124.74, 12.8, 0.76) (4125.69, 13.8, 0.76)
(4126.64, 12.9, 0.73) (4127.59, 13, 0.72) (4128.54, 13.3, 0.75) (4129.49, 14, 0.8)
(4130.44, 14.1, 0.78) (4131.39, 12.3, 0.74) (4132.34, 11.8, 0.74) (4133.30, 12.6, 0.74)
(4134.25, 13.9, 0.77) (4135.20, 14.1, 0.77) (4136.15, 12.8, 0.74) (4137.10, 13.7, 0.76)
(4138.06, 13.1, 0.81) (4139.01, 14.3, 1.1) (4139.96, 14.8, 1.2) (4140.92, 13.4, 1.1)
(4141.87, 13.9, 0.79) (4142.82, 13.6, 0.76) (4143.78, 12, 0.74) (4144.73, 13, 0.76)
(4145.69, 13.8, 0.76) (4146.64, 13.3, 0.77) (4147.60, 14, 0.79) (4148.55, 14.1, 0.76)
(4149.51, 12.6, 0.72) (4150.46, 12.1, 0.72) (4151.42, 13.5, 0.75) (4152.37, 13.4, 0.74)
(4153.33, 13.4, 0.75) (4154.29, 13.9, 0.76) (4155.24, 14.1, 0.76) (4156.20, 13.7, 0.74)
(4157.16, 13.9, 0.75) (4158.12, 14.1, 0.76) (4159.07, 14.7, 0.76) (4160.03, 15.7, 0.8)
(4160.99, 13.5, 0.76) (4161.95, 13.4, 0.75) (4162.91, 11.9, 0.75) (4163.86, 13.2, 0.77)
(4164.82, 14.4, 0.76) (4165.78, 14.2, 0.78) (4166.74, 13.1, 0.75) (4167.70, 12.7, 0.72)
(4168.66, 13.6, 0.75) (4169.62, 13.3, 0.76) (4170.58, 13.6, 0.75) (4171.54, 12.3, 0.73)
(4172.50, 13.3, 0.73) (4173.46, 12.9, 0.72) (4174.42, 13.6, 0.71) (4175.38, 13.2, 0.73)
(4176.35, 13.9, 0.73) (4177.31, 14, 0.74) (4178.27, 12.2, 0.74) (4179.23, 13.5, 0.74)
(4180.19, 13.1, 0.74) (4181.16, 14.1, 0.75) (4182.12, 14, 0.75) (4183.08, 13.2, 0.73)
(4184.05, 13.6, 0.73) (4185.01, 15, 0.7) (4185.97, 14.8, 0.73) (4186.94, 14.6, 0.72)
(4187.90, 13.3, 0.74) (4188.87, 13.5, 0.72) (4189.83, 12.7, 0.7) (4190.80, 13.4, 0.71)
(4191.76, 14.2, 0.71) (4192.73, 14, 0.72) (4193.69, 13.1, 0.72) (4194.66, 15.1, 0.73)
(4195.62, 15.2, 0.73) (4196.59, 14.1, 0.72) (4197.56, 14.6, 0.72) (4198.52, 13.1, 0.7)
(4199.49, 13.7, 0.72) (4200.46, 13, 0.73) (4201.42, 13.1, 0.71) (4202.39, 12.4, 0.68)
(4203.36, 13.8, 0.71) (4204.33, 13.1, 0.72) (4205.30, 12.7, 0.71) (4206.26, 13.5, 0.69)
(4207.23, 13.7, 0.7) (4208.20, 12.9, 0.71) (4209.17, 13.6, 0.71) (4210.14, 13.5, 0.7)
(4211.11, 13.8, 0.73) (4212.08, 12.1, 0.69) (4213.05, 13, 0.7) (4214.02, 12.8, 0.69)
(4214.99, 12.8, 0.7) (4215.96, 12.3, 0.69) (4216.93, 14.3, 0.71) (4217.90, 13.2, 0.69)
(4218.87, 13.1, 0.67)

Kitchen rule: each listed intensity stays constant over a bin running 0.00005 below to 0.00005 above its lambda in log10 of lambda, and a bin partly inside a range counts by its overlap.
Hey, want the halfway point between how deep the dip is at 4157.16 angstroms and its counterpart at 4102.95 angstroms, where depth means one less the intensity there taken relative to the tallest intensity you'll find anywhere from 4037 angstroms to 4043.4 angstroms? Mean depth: 0.38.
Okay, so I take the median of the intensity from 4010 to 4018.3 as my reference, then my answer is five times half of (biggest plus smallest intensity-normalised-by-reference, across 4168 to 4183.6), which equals 4.6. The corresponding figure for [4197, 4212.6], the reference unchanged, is 4.6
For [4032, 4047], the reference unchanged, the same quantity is 4.9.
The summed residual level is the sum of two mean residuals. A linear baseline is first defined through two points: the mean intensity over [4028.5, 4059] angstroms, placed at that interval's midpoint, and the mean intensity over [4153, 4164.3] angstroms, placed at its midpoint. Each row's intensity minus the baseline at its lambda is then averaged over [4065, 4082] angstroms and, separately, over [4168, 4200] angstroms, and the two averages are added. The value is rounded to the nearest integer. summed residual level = -1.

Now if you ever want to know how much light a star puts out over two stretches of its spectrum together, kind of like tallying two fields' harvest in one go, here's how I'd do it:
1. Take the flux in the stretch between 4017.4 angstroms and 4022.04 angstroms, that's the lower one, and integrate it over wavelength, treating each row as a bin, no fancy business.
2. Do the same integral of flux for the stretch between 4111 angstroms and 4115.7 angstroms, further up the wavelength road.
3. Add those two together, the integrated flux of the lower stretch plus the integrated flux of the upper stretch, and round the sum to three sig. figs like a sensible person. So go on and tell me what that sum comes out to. 122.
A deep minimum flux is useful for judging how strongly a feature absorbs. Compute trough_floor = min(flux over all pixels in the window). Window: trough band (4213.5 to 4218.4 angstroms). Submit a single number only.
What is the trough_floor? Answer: 12.3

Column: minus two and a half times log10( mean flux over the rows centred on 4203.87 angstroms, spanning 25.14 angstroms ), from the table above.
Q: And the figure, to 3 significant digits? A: -2.82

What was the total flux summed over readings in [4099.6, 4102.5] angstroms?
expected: 15.4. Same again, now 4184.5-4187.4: 44.4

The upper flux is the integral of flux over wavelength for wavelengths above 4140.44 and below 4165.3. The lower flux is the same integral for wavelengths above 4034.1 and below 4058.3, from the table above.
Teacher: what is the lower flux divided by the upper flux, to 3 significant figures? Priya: 1.03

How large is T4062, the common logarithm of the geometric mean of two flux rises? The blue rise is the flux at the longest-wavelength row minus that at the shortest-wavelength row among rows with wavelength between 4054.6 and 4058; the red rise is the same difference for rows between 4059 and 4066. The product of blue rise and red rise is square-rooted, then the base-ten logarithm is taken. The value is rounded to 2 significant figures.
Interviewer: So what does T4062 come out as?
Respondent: -0.10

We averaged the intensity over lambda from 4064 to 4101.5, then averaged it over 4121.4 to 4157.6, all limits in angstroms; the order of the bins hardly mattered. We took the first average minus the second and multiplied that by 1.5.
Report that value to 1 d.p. -2.8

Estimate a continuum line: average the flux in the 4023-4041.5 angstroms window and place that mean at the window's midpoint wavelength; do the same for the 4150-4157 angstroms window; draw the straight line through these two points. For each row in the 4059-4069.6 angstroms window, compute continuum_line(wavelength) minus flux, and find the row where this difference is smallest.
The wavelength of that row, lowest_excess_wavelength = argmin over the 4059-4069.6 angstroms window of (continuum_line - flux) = 4059.72 angstroms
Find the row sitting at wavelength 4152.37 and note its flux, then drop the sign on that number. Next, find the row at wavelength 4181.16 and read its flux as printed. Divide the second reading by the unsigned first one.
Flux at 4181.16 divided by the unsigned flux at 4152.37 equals 1.05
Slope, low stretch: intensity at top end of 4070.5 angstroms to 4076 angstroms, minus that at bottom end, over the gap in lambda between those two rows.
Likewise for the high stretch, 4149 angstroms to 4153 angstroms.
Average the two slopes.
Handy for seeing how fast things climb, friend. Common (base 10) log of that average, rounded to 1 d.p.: -1.9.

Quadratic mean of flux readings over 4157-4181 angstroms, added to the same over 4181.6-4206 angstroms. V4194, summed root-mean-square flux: 27.3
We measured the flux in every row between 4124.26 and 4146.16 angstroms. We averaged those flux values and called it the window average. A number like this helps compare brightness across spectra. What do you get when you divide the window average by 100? 0.1335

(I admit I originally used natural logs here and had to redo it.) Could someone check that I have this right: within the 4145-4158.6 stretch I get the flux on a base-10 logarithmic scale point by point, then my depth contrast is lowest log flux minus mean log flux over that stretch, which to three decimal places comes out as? -0.049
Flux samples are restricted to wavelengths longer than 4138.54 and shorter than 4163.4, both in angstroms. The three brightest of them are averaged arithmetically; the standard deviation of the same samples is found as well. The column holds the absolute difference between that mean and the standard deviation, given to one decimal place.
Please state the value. 14.2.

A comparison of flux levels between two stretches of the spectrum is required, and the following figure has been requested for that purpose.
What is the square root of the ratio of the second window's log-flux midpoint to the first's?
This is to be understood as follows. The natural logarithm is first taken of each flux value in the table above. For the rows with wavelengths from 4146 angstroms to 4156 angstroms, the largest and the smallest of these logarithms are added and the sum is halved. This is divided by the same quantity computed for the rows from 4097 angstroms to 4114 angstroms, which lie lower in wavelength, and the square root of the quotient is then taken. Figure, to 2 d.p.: 1.14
